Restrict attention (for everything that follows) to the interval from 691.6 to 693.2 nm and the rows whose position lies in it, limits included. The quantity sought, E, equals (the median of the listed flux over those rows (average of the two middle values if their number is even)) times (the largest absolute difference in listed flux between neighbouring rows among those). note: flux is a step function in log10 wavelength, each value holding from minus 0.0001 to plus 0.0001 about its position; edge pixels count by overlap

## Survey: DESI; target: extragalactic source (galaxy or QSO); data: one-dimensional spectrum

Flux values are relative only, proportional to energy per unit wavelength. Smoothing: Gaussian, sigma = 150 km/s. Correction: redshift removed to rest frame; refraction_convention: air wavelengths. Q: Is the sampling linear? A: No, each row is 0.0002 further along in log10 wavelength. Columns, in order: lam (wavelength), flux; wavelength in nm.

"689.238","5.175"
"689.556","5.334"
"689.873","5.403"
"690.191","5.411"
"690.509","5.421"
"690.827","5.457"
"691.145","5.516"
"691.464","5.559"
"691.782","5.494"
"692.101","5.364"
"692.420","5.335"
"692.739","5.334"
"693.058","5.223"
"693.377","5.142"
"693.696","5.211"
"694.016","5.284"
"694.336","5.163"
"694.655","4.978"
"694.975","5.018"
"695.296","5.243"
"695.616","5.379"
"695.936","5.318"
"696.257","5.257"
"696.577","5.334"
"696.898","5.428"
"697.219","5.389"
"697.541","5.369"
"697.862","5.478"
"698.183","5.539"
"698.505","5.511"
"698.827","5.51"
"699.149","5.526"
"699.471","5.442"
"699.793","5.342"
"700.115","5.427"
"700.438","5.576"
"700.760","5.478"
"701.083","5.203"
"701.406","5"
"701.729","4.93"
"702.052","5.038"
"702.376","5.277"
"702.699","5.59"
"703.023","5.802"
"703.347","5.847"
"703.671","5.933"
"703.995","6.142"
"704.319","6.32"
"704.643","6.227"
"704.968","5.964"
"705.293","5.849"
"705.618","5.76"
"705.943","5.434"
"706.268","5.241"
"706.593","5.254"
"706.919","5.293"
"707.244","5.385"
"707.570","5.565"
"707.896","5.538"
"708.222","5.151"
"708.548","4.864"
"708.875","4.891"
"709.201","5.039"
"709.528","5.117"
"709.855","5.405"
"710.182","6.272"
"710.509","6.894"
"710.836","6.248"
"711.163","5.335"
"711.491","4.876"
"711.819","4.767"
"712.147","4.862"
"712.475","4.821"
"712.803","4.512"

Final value 0.69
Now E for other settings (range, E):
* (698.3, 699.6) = 0.46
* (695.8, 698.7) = 0.59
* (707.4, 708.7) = 2.07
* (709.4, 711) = 5.42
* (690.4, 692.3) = 0.71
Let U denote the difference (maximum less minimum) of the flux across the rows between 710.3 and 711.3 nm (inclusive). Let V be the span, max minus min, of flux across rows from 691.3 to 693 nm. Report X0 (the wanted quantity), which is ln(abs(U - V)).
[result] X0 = 0.3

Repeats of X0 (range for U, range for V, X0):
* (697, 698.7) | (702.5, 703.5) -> -2.4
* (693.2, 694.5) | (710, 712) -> 0.7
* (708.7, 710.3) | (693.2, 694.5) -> 0.2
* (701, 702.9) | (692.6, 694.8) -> -1.2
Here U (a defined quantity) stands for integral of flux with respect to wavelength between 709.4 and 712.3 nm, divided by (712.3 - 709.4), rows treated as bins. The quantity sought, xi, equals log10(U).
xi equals 0.743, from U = 5.54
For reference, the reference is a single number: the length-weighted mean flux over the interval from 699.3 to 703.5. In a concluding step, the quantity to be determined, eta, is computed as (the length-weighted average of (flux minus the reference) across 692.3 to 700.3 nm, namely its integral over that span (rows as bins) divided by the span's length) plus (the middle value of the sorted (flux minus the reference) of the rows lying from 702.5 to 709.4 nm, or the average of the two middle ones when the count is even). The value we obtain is 0.13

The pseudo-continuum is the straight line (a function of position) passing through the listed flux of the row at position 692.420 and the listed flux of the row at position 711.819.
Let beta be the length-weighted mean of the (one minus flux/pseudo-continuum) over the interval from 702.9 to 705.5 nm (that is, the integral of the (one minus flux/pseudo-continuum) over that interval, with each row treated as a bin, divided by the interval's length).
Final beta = -0.20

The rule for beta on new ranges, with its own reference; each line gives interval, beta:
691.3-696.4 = 0.00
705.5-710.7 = -0.12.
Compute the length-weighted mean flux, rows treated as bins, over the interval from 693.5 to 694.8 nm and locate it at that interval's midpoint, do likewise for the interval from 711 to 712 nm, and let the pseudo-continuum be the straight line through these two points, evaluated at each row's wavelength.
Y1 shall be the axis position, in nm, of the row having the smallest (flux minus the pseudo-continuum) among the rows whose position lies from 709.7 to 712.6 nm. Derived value 711.819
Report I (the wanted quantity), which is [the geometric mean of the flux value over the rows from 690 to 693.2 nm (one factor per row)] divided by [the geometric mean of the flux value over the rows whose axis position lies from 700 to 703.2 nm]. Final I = 1.02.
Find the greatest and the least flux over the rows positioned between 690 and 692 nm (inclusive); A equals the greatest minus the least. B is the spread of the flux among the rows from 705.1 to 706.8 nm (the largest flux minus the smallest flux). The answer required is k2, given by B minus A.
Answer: 0.46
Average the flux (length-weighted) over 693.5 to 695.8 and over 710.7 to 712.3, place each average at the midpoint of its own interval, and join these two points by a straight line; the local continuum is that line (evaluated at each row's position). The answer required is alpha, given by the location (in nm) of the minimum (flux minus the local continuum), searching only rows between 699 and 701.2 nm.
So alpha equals 701.083 nm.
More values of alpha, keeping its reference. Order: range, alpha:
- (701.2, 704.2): 701.729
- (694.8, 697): 694.975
